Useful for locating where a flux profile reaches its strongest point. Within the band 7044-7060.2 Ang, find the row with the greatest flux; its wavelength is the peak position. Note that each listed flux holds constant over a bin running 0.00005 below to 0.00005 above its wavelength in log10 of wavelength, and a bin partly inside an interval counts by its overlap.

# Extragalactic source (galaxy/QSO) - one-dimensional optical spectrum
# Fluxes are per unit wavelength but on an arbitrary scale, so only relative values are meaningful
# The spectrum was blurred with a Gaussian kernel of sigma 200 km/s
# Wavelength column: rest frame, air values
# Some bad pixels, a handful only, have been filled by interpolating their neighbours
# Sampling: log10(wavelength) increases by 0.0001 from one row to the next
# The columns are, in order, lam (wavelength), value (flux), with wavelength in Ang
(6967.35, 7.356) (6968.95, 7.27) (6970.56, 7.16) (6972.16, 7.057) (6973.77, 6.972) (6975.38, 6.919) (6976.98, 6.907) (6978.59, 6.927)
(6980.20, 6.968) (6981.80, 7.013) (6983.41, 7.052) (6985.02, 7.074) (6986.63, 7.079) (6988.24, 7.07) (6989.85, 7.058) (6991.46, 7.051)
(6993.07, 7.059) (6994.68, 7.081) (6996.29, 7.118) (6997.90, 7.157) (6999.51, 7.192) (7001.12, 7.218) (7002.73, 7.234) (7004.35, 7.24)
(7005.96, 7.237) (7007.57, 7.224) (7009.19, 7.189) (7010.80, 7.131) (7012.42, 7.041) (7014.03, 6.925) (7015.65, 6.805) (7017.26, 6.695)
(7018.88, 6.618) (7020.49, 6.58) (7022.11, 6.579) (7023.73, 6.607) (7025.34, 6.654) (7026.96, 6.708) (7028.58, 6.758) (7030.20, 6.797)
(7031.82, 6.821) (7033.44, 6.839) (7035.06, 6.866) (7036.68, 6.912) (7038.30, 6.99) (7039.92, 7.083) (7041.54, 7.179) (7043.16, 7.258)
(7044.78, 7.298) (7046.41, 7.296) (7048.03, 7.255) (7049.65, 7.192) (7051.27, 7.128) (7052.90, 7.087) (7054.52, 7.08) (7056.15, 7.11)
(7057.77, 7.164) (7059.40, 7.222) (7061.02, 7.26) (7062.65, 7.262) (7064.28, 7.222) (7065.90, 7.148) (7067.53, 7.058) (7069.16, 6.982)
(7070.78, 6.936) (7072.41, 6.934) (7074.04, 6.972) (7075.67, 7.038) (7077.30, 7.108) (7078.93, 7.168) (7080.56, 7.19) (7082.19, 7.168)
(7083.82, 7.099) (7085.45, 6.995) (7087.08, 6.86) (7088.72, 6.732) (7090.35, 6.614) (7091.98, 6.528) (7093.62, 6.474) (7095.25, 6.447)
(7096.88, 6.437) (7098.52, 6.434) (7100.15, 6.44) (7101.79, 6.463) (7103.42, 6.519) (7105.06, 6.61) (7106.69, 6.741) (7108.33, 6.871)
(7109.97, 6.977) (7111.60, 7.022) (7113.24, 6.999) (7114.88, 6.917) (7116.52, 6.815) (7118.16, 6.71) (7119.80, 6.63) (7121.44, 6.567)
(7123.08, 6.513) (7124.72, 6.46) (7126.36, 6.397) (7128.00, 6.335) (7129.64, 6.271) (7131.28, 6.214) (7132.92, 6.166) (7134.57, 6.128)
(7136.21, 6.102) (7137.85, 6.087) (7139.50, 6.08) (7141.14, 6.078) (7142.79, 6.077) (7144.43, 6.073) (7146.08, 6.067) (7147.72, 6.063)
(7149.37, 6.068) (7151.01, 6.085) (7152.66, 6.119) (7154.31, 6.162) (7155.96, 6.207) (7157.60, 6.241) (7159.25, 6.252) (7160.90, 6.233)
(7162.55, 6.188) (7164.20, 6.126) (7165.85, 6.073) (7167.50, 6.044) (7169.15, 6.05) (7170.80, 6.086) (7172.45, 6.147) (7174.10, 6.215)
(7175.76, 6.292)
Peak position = 7044.78 Ang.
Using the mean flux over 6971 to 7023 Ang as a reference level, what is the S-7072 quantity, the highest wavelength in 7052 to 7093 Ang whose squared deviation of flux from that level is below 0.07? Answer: 7087.08 Ang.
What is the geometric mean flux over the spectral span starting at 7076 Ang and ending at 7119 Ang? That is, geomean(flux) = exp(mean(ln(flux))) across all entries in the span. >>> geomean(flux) 6.78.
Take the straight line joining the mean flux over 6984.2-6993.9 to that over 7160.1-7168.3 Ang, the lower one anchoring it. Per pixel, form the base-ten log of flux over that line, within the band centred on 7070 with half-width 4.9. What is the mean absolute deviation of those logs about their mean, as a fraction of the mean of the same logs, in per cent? 14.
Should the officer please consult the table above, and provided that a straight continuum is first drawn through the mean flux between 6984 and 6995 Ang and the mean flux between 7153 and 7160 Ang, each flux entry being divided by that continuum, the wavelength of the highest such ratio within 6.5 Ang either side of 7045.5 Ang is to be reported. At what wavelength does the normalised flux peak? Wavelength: 7046.41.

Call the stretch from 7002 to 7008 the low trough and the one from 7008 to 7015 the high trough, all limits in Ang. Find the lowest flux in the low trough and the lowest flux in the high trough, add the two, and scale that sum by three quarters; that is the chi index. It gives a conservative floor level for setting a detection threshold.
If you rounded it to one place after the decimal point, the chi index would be 10.6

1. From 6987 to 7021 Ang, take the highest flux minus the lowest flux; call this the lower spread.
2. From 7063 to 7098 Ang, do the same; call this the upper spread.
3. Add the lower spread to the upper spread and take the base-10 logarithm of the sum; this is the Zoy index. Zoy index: 0.16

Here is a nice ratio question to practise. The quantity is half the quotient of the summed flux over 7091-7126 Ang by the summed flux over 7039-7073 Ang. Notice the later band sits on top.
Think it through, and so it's 0.46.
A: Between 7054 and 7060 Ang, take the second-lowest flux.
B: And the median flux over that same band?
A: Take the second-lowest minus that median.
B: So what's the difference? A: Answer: -0.03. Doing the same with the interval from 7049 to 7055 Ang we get -0.02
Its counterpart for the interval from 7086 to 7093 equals -0.06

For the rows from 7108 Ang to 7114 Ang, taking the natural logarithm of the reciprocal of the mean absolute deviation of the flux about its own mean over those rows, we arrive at 3.0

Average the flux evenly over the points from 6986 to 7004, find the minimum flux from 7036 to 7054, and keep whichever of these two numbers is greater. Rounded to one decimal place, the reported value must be 7.1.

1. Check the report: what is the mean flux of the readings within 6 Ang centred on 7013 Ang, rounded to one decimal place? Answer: 7.0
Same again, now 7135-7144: 6.1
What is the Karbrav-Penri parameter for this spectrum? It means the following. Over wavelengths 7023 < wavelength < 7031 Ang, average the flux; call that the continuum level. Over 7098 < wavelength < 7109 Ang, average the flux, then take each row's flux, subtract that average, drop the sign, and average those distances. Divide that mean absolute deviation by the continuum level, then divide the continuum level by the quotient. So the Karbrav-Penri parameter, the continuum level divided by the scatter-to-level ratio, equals 332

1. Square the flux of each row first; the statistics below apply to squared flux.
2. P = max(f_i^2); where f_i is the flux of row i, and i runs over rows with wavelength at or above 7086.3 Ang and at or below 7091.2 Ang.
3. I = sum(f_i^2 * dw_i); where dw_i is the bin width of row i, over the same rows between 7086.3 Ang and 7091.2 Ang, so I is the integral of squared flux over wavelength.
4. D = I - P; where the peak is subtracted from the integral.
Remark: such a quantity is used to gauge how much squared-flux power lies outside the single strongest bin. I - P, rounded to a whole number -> 175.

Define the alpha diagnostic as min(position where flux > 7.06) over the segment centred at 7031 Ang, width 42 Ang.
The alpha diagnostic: 7010.80 Ang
